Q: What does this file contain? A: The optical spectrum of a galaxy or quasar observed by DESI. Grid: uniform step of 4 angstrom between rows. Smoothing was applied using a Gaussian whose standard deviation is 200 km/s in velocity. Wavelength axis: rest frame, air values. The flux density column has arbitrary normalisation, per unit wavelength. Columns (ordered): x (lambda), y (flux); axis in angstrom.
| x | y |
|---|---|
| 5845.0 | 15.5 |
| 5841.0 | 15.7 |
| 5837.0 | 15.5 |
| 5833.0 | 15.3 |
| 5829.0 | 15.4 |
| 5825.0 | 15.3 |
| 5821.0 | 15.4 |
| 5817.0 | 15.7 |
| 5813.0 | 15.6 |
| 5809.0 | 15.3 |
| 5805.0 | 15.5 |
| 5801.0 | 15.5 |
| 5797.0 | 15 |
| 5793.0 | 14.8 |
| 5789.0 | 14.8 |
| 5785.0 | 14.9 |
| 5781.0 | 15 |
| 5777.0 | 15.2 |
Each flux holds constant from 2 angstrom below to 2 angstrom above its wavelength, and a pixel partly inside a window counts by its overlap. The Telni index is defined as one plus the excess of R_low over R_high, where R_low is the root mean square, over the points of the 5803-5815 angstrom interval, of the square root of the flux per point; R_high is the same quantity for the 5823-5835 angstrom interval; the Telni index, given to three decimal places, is 1.017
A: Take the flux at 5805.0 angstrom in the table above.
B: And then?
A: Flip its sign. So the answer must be -15.5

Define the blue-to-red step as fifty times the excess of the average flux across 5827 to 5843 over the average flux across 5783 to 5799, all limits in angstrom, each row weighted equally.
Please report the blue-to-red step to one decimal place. 30.0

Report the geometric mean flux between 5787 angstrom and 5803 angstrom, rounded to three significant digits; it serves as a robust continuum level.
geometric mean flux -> 15.0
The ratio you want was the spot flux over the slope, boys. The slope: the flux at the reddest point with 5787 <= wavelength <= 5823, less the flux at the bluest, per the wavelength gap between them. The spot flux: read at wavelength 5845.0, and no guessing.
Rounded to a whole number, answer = 827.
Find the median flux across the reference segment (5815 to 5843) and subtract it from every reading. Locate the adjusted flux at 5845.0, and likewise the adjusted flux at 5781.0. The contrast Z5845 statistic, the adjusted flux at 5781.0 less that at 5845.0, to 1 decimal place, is -0.5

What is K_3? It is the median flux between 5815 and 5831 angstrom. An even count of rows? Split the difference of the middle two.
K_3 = 15.4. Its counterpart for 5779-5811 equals 15.0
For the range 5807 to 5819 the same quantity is 15.6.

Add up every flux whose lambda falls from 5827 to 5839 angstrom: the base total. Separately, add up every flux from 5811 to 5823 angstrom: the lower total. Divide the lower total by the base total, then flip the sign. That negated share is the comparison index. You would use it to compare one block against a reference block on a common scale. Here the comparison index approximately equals -1.01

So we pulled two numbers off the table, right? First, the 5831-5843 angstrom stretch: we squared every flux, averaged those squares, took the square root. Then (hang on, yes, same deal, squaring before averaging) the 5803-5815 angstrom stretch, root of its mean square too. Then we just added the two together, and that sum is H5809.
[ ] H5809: 30.97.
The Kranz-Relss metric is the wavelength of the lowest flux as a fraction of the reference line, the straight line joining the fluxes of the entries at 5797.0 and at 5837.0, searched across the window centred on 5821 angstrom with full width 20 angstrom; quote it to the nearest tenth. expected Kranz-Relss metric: 5825.0 angstrom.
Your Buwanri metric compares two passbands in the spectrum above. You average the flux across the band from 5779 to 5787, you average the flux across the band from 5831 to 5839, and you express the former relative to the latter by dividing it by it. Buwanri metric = 0.97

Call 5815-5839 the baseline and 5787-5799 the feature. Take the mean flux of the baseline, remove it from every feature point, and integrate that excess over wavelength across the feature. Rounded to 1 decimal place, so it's -6.8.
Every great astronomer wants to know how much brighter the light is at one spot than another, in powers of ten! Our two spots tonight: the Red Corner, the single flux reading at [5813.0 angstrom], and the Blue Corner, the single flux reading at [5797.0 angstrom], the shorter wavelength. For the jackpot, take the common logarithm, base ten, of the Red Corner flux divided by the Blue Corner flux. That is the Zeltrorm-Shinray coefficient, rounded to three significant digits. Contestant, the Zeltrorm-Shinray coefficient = 0.0170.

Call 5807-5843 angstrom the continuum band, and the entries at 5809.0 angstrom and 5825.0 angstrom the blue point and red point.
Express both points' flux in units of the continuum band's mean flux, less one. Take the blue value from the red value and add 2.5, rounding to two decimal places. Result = 2.50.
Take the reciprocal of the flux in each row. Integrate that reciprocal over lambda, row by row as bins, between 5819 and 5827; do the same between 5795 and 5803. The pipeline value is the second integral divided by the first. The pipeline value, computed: 1.007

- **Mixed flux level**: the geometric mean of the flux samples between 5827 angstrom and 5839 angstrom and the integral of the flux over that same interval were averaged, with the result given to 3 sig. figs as 100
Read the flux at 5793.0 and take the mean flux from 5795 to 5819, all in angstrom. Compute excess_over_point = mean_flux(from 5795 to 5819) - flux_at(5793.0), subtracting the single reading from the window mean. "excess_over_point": 0.63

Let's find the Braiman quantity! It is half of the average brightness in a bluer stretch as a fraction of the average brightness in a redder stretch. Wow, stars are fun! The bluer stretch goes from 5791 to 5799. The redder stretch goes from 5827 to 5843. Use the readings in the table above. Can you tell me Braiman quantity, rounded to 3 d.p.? 0.481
